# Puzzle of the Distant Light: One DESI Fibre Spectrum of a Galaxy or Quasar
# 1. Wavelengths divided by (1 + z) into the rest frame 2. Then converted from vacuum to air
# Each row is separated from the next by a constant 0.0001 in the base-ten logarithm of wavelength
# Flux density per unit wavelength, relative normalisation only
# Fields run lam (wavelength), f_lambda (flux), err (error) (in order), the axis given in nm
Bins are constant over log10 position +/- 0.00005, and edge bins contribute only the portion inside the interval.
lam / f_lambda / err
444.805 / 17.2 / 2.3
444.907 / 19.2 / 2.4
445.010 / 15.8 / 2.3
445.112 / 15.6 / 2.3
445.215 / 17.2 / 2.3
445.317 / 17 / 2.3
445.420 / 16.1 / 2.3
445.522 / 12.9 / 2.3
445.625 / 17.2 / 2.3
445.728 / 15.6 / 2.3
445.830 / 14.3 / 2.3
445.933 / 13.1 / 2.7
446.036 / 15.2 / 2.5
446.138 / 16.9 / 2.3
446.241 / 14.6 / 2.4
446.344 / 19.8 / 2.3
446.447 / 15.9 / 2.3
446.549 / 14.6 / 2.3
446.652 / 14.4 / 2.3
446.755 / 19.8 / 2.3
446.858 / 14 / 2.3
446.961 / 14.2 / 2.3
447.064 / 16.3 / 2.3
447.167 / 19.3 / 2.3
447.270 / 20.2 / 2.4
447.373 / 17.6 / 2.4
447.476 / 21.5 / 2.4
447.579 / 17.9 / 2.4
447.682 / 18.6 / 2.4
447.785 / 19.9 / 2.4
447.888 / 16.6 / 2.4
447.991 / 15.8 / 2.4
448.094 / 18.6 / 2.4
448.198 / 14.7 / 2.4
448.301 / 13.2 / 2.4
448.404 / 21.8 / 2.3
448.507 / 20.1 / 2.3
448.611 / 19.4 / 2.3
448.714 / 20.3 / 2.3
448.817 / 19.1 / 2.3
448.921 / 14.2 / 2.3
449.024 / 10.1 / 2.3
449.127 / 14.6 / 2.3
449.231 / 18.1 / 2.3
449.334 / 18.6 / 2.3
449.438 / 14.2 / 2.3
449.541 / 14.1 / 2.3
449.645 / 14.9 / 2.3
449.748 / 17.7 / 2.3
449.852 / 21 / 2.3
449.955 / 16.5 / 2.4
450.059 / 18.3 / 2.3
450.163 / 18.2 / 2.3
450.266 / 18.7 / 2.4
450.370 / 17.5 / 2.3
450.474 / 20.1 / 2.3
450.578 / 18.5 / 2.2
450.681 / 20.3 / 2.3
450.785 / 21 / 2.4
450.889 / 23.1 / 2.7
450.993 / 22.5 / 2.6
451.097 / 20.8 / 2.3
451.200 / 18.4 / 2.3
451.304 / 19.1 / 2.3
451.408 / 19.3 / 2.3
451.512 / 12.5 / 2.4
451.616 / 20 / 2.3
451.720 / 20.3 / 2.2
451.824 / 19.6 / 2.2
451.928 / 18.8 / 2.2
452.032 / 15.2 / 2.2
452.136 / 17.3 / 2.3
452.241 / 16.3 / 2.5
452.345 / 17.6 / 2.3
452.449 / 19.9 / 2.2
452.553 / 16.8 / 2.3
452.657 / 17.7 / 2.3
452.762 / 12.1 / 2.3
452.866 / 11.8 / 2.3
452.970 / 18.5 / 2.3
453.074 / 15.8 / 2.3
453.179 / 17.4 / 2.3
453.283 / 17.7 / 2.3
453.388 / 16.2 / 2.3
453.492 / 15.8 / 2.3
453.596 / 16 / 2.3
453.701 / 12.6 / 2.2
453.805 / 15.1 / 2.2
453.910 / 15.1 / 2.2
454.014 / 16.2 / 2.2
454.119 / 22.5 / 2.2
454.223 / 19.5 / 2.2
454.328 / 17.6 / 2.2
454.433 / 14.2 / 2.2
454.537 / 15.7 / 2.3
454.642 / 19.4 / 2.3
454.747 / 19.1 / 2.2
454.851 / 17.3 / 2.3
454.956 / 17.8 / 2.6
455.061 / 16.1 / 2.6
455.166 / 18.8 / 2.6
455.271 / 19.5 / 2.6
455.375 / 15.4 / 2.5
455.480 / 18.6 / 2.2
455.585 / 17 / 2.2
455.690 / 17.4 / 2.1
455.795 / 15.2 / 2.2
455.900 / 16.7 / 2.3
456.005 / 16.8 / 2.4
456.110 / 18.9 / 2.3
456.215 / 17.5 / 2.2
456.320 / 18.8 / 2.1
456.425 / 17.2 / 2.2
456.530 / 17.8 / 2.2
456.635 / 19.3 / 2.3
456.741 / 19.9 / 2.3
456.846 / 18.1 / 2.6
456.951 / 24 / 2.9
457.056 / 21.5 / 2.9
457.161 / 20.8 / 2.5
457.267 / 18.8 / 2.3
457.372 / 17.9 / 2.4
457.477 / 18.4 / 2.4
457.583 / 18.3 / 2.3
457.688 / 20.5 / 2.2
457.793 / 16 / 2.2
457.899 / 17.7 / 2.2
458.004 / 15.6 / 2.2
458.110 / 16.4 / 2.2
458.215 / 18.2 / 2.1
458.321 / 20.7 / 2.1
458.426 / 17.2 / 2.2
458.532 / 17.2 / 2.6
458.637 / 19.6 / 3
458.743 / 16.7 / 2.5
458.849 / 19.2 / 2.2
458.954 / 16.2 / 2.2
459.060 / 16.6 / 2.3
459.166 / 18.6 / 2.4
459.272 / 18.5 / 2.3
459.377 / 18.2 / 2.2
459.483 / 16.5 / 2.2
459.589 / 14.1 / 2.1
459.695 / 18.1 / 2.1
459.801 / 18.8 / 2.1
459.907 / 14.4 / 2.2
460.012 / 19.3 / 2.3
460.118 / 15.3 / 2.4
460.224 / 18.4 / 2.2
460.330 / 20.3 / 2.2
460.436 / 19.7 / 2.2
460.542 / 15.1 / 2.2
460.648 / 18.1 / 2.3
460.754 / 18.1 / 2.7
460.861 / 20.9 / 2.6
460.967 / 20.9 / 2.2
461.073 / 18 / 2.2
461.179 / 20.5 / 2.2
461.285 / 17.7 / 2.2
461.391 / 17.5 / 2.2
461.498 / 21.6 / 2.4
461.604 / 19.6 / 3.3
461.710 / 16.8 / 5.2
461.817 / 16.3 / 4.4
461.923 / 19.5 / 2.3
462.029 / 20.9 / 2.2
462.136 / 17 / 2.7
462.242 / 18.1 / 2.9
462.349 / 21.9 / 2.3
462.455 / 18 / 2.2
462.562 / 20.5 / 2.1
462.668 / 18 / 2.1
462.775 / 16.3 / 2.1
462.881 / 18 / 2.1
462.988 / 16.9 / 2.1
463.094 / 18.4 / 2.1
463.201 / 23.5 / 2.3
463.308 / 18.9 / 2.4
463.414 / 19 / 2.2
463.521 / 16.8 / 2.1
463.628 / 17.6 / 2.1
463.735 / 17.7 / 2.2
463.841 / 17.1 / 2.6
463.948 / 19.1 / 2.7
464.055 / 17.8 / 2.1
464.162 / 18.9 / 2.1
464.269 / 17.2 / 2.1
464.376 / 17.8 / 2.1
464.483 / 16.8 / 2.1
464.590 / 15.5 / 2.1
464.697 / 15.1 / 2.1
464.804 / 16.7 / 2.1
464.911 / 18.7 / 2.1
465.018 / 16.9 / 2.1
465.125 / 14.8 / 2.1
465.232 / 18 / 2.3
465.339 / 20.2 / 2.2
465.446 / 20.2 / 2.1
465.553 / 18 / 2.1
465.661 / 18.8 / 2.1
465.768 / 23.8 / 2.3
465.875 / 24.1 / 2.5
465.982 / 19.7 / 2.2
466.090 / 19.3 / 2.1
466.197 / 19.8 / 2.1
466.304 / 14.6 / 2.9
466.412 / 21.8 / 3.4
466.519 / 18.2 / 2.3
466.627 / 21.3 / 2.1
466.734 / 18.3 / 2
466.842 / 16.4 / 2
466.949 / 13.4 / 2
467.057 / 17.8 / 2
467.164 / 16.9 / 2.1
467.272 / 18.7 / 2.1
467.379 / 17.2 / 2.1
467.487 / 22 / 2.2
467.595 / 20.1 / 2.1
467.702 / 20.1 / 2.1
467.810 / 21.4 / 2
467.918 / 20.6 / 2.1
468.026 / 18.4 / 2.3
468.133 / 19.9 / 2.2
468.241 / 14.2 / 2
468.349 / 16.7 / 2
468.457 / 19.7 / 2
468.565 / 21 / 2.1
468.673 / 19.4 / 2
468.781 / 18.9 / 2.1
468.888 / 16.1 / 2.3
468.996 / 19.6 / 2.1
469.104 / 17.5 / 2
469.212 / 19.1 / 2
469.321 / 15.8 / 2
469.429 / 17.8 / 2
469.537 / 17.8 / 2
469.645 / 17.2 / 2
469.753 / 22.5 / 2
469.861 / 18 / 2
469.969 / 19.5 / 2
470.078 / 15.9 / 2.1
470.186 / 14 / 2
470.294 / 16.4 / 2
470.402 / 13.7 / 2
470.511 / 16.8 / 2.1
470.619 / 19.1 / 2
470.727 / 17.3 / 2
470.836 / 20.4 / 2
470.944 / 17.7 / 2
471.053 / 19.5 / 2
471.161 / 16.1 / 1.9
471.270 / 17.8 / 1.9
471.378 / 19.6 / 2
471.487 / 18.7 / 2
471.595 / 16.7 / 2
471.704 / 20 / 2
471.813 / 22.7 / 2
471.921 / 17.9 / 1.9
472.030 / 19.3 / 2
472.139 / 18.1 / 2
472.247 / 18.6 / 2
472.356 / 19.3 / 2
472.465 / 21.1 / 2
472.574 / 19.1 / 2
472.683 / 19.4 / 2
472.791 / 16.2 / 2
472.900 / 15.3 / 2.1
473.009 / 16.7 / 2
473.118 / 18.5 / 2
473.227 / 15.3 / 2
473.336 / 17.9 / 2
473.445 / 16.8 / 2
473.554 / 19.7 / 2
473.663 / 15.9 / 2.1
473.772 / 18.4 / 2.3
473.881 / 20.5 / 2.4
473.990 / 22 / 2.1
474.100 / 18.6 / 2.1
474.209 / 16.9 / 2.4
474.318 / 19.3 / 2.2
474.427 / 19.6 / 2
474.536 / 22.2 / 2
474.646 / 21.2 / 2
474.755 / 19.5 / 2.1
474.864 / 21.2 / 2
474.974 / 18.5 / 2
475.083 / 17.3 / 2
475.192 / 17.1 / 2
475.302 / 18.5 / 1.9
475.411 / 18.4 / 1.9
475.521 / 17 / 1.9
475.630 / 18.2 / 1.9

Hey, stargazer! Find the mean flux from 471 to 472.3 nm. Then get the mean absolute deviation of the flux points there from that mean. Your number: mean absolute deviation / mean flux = 0.065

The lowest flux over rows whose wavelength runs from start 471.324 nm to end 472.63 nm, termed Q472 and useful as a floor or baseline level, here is 16.7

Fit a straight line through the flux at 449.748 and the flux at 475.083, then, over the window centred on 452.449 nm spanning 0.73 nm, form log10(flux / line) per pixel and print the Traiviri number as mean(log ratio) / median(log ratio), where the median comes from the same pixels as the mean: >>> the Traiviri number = 2.8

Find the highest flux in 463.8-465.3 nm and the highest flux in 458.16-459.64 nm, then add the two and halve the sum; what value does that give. 19.9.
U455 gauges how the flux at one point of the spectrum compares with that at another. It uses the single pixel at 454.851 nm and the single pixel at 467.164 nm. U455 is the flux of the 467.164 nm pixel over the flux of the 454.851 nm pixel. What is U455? 0.98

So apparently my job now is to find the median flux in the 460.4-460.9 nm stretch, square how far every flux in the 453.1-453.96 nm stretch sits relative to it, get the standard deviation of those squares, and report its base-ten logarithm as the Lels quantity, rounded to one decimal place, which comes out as 1.0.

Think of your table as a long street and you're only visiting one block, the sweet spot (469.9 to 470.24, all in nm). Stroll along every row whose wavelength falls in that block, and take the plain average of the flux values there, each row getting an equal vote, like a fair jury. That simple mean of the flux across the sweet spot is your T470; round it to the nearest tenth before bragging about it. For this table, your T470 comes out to 16.5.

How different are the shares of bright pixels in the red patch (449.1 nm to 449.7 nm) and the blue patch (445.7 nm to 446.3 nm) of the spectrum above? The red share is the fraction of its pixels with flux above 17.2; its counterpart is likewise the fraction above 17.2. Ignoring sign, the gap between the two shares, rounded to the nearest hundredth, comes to 0.33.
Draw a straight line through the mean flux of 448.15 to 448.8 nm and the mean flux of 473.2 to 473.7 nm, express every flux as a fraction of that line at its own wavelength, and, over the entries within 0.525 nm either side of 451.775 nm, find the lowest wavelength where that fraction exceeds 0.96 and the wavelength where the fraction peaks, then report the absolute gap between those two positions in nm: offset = 0.42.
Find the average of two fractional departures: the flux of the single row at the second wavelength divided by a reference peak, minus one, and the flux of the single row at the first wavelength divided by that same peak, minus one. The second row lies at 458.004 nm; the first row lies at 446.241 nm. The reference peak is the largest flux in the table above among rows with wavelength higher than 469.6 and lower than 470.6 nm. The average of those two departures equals -0.33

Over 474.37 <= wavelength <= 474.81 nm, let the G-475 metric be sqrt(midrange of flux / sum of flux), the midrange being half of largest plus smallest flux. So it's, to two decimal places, 0.50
